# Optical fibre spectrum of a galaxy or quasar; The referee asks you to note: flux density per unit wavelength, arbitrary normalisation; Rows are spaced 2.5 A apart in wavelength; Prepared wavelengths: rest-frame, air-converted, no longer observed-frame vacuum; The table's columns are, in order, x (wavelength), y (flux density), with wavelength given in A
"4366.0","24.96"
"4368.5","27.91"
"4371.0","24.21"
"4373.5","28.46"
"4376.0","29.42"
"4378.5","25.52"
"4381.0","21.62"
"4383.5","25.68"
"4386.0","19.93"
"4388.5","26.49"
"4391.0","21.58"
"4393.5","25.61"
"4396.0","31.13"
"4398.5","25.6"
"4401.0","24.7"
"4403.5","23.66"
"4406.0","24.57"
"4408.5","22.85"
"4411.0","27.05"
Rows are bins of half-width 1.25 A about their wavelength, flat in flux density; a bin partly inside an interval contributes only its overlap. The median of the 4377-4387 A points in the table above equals 23.6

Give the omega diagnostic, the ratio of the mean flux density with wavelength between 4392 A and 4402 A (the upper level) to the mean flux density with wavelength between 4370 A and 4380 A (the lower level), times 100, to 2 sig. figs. 99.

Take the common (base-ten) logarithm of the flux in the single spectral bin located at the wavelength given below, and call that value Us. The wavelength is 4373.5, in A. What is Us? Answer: 1.45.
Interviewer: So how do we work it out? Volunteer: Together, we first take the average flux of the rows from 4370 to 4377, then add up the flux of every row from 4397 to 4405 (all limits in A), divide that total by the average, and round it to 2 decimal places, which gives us 2.70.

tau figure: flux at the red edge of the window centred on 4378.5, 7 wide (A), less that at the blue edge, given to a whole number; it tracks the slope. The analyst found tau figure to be -8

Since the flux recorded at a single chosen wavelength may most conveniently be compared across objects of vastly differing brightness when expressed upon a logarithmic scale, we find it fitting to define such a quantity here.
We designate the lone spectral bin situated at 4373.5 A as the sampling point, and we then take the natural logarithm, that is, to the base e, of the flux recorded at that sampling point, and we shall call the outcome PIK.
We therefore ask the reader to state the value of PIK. 3.35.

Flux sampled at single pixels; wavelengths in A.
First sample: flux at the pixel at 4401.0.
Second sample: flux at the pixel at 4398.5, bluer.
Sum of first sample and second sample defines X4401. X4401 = 50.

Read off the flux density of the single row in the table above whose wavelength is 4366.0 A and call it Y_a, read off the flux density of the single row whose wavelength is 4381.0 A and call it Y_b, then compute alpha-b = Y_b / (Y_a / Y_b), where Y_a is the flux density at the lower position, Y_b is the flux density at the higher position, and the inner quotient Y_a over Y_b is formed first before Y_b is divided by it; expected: 19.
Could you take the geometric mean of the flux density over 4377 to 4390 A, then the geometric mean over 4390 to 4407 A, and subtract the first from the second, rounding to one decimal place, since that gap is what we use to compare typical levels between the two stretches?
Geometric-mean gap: 1.4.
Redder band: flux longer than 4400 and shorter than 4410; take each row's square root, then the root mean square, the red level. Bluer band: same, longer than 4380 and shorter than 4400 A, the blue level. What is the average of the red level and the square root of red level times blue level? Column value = 4.91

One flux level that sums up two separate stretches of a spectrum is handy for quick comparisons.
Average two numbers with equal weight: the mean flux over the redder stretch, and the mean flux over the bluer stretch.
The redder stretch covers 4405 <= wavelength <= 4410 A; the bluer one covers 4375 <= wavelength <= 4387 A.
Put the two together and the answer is 24.1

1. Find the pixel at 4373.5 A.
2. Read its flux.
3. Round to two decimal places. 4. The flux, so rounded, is 28.46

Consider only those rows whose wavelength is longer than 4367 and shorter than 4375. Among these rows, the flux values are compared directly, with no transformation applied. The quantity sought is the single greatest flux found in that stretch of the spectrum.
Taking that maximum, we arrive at 28.46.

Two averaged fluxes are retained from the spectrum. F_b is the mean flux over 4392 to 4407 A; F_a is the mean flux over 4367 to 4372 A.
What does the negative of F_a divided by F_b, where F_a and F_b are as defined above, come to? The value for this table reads -1.01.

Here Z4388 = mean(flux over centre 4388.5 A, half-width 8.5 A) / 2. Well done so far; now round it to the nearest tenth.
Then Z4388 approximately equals 12.3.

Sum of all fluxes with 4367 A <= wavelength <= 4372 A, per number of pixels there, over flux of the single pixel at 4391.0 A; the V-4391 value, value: 1.21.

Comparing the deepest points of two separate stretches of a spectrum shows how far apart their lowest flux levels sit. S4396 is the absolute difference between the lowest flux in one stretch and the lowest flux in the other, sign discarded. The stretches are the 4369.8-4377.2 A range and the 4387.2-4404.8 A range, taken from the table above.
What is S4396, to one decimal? 2.6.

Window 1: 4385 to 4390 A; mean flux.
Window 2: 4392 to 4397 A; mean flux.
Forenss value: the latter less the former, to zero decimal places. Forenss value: 5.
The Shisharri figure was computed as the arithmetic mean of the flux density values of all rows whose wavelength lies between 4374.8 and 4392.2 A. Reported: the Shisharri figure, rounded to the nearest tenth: 24.3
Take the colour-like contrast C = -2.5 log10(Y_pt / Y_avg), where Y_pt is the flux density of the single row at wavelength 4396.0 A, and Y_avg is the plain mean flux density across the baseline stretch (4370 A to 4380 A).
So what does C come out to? -0.16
